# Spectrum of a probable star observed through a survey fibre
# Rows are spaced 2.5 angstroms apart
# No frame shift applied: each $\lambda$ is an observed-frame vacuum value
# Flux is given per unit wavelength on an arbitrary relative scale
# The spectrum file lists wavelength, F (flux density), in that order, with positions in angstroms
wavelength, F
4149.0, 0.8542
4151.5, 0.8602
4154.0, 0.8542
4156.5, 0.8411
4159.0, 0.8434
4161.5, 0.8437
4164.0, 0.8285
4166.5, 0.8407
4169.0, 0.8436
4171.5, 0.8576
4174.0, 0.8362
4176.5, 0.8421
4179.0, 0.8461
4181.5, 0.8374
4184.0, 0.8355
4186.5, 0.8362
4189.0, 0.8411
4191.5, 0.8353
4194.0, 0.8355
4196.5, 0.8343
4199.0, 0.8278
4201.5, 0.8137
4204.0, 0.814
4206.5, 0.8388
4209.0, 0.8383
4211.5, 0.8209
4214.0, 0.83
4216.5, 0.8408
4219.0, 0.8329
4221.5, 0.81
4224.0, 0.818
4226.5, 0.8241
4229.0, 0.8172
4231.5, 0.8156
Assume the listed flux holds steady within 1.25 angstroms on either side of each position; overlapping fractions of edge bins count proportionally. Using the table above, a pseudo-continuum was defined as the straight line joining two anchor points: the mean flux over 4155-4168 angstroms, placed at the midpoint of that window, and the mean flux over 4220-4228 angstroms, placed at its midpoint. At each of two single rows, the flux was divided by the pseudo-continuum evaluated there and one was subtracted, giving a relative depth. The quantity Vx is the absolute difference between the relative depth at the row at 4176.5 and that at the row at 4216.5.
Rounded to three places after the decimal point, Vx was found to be 0.016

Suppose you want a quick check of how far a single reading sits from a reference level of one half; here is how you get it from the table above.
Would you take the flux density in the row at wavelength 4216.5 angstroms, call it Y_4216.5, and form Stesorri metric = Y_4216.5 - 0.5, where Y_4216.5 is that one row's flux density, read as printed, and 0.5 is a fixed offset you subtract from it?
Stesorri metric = 0.341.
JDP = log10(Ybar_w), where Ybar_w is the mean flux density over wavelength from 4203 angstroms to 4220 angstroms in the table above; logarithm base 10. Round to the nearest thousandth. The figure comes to -0.080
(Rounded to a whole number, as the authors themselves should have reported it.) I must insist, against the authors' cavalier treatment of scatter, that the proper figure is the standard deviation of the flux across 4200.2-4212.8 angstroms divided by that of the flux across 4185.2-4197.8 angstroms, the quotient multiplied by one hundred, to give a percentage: 471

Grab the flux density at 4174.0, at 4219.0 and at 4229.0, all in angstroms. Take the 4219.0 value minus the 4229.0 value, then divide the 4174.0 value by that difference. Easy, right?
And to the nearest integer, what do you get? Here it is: 53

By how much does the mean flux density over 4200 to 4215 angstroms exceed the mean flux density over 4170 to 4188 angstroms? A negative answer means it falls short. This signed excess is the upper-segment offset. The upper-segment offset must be -0.016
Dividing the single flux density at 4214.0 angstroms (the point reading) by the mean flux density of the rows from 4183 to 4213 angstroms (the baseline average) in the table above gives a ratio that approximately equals 1.00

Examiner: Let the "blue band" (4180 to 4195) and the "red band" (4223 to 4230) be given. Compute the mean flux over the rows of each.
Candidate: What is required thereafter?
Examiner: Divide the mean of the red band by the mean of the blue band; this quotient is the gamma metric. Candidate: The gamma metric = 0.980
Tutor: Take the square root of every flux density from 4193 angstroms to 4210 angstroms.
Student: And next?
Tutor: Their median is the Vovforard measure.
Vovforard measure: 0.913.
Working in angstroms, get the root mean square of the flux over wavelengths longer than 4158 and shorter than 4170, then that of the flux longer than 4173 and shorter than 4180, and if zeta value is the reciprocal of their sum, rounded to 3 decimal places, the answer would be 0.595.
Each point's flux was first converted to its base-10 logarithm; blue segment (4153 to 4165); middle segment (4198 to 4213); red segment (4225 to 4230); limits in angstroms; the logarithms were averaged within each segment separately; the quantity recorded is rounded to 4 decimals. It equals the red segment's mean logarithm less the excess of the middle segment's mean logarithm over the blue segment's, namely -0.0772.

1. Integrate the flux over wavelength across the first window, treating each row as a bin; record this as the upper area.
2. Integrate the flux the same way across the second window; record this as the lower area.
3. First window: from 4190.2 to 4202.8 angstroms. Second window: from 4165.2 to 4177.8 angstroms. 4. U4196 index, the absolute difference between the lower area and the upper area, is 0.18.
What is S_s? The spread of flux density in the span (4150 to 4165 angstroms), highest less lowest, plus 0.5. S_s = 0.532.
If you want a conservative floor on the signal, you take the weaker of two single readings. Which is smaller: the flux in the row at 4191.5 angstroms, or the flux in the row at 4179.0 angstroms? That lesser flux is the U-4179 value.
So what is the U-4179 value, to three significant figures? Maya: 0.835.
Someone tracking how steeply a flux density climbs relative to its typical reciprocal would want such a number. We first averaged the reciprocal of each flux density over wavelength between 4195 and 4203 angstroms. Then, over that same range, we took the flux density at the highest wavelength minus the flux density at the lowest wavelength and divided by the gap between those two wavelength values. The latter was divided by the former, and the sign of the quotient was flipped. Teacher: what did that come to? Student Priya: 0.0034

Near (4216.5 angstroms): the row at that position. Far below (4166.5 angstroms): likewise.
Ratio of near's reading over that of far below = 1.00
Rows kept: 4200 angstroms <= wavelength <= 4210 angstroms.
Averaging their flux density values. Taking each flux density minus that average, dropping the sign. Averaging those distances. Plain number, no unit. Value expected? 0.012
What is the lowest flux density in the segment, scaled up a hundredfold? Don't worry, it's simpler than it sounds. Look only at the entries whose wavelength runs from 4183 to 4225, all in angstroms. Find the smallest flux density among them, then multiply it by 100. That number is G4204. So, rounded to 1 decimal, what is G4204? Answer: 81.0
